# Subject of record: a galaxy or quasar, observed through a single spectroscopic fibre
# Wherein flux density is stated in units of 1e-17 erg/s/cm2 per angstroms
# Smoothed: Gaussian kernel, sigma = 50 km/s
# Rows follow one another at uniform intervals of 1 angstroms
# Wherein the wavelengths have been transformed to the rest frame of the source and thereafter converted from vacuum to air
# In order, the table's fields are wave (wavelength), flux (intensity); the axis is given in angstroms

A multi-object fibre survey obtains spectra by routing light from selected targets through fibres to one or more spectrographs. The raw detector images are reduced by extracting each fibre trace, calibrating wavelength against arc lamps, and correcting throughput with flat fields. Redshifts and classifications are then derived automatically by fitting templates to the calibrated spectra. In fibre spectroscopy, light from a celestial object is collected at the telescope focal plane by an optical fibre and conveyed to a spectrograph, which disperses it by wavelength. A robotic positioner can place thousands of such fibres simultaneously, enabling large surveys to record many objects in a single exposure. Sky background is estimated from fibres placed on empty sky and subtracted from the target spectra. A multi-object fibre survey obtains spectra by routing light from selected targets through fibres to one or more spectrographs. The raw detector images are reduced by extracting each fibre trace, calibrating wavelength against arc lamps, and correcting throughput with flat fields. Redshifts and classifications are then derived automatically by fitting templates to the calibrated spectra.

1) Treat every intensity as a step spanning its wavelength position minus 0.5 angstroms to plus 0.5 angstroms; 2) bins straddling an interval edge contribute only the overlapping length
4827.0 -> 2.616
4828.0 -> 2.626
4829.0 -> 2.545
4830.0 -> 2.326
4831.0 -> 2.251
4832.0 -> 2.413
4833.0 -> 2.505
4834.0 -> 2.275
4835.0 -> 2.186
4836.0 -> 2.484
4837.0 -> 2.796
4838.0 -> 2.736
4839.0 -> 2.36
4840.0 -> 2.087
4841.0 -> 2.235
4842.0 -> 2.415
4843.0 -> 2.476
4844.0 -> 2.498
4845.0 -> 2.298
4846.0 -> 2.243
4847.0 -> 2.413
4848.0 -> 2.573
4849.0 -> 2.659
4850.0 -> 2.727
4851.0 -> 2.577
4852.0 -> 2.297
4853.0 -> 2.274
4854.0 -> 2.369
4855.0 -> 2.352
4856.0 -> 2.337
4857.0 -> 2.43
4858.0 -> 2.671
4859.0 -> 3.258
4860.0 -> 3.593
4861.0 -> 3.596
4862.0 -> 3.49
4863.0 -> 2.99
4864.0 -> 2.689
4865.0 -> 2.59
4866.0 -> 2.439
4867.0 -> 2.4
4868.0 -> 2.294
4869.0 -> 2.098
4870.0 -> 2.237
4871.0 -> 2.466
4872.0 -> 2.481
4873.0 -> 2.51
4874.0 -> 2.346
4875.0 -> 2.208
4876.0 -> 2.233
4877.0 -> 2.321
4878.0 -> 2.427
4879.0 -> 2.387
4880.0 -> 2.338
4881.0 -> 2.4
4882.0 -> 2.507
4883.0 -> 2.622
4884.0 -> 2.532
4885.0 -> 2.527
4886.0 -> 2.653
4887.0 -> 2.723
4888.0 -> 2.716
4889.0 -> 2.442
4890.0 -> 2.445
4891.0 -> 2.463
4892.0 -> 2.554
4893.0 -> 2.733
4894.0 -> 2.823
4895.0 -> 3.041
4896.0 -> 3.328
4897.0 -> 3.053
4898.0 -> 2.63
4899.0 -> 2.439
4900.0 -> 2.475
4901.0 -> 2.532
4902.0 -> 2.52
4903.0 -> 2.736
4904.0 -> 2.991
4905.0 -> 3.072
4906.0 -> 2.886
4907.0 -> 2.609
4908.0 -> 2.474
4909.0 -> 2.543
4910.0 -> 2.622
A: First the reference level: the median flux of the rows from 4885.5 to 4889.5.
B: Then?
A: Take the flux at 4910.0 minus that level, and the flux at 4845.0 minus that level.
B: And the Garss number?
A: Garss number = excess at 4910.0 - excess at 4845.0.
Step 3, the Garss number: 0.3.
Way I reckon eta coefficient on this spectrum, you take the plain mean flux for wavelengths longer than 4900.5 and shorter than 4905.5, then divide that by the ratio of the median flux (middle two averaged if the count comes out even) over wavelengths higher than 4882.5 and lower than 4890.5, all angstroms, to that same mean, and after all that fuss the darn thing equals 3.0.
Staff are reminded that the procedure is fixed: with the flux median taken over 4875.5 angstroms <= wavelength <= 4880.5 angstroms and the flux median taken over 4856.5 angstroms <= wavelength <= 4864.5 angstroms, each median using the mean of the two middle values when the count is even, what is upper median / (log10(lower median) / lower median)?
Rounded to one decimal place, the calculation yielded 14.8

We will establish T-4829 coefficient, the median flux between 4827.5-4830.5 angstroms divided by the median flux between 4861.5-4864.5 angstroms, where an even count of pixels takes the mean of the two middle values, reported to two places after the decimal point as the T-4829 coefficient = 0.85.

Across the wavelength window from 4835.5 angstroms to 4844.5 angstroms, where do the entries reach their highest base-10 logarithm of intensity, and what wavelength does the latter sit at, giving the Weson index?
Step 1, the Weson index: 4837.0 angstroms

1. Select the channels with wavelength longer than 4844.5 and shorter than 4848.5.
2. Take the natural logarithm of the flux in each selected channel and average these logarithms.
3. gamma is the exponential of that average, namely 2.38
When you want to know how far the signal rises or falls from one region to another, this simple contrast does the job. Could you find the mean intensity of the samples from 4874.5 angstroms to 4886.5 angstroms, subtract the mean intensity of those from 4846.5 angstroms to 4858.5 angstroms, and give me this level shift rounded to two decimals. -0.04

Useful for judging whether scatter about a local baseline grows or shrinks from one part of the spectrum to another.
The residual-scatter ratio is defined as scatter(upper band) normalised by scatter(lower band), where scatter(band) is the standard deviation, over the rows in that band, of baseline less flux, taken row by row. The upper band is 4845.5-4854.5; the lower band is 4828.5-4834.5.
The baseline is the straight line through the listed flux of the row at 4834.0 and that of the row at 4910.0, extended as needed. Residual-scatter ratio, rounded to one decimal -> 1.5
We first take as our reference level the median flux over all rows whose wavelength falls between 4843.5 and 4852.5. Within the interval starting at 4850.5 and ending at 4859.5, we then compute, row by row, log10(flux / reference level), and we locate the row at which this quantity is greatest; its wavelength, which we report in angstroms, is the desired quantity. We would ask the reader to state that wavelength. 4859.0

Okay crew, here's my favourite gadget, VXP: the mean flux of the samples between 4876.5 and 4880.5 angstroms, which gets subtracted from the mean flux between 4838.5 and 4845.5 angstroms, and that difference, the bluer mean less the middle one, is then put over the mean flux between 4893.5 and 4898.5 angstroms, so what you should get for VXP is -0.010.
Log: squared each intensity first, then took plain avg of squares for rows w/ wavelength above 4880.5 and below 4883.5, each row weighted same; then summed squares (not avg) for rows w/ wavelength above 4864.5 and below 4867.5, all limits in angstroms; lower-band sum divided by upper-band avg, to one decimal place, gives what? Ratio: 2.9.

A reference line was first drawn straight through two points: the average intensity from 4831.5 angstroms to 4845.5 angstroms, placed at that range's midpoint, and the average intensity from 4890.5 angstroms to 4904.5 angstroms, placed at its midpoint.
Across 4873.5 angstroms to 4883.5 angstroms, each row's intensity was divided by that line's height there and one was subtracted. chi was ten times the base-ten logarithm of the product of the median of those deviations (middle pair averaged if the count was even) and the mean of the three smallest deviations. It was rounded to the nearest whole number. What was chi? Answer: -19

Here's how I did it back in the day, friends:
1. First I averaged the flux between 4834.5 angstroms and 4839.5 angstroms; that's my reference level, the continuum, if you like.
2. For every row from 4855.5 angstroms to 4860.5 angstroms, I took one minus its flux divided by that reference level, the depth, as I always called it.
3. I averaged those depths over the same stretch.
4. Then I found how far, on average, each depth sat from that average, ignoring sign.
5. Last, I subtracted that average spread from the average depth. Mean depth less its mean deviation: -0.32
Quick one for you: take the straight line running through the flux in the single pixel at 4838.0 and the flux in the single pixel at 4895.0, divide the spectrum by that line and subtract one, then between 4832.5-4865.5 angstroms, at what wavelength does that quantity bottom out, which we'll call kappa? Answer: 4840.0 angstroms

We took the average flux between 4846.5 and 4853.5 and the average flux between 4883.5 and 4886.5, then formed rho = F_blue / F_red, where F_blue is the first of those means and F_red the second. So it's 0.97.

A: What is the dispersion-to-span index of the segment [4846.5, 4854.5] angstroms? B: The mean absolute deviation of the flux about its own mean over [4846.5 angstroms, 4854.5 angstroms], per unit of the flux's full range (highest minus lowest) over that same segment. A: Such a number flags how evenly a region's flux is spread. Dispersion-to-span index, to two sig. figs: 0.33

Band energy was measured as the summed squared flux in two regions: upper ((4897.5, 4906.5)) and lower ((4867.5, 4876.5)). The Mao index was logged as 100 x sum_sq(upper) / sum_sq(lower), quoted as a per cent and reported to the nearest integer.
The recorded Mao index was 136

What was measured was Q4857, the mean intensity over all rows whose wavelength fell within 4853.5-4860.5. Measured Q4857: 2.72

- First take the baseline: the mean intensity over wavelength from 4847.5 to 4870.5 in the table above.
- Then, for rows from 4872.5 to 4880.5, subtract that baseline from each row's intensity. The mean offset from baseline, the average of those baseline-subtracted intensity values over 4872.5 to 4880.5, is -0.30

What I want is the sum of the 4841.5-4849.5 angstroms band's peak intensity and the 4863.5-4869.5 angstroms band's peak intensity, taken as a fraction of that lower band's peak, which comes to 2.01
